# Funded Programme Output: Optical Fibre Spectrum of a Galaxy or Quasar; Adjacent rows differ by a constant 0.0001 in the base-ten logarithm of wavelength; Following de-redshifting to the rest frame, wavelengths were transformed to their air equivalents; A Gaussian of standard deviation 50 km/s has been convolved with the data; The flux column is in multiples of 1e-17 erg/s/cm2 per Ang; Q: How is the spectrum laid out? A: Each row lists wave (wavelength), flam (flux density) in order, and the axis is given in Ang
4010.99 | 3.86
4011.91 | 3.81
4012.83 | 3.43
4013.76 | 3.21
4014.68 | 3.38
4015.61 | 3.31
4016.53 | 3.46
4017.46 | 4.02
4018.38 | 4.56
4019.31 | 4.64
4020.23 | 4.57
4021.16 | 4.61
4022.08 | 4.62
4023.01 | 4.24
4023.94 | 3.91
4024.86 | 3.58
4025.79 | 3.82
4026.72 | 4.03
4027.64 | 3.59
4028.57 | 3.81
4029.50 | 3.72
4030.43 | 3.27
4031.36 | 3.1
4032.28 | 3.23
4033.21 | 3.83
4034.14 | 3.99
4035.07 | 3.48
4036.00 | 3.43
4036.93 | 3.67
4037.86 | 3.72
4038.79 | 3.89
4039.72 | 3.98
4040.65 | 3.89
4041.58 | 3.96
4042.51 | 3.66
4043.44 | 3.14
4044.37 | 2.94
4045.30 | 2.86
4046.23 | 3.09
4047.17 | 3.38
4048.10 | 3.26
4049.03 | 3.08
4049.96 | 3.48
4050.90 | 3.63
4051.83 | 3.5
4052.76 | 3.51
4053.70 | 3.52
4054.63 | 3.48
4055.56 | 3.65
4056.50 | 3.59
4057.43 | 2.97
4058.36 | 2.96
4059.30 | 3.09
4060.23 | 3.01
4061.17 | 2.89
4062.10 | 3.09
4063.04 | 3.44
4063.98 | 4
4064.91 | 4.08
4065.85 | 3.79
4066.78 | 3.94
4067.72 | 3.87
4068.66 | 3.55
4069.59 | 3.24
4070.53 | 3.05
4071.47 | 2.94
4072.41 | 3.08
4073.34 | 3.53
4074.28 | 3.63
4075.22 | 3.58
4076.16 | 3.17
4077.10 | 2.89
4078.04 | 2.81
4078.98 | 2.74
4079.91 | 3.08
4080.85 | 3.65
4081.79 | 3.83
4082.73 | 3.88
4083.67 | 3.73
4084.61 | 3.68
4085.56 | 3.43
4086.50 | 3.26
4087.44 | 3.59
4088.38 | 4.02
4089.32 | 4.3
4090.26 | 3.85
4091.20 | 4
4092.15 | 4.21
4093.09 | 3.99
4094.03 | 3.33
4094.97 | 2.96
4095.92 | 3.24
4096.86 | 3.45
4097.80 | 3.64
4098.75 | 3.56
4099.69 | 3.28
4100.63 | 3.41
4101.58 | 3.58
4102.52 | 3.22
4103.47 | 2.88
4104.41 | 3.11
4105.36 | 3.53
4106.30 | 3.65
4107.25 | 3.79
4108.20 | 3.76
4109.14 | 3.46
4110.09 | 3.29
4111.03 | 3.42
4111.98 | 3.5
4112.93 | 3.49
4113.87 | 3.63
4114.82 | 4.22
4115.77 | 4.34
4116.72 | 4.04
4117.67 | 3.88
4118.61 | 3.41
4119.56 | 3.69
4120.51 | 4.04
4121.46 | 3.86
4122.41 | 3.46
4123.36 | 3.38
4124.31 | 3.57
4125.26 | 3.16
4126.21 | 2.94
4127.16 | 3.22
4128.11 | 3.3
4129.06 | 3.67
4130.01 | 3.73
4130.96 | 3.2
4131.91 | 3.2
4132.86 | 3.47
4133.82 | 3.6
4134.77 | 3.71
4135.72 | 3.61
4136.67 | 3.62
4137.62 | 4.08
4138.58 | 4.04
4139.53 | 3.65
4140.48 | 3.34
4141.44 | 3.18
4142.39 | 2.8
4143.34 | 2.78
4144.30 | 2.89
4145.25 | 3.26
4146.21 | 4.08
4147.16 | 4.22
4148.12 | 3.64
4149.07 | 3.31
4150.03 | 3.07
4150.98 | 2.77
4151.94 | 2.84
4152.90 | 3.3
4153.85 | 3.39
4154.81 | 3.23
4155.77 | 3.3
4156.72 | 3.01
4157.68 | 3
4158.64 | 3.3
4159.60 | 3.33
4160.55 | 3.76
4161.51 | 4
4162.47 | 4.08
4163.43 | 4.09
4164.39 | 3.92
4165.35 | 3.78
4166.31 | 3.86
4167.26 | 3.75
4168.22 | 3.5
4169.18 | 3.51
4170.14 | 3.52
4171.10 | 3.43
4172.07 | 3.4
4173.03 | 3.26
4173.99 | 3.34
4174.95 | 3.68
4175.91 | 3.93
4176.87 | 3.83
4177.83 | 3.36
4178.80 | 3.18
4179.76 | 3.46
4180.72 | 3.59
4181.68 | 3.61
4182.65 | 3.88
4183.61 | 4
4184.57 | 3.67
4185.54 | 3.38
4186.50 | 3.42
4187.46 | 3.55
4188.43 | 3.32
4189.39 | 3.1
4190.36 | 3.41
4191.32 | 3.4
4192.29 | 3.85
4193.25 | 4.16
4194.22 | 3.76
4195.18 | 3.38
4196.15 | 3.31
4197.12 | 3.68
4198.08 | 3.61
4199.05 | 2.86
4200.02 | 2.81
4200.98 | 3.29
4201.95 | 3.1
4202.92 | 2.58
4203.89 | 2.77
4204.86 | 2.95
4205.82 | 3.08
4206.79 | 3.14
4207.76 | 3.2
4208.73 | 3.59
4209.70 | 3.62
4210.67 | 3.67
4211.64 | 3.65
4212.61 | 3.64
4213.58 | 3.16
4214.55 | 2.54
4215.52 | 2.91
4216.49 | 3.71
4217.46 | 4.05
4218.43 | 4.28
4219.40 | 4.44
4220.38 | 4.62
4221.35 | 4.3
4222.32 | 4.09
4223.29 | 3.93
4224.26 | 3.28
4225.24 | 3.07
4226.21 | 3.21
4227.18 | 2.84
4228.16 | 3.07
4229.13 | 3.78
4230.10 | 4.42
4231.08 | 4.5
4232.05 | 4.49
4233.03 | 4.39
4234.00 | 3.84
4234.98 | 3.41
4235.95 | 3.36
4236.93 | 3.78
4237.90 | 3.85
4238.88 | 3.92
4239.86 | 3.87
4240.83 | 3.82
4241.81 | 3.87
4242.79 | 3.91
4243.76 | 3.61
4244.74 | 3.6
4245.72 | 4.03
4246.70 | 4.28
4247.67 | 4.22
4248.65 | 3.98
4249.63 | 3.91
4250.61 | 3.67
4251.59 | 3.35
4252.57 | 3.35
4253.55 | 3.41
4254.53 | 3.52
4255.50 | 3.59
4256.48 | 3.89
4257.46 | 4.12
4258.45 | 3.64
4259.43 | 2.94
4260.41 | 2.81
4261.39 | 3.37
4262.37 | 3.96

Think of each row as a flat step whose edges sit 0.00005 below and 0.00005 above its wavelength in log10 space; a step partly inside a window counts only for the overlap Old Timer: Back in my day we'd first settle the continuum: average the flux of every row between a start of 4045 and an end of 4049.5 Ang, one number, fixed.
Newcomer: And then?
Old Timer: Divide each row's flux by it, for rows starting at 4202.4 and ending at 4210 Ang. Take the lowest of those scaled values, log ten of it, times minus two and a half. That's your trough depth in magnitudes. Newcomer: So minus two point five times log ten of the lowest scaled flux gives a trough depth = 0.21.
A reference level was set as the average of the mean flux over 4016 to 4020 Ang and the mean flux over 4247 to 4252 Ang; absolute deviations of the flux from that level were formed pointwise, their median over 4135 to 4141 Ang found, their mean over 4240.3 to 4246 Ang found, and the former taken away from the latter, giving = -0.16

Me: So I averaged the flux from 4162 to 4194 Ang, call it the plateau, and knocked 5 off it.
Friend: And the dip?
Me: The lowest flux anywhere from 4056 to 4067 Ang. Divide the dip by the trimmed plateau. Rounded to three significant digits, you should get -2.08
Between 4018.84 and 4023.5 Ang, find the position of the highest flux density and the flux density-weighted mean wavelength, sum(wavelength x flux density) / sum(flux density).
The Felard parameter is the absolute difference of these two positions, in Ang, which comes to 1.8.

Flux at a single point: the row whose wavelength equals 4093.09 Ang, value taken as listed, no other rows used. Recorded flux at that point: 3.99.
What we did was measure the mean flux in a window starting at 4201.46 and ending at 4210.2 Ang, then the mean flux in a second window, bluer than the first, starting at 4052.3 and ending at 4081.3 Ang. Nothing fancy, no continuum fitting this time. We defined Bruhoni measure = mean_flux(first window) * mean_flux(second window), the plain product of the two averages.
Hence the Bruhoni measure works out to 10.4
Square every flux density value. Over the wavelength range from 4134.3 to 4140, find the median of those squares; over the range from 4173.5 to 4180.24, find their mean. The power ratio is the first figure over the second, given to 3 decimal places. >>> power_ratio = 1.075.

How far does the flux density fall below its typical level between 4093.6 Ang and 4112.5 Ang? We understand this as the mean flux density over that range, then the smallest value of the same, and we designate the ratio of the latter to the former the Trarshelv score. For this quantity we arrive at 0.85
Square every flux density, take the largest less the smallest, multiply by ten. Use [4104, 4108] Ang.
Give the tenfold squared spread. 47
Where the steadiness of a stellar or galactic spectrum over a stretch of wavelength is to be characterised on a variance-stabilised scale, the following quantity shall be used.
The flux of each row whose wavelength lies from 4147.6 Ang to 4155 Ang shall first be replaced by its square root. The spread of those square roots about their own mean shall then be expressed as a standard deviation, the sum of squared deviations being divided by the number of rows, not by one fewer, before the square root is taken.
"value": 0.08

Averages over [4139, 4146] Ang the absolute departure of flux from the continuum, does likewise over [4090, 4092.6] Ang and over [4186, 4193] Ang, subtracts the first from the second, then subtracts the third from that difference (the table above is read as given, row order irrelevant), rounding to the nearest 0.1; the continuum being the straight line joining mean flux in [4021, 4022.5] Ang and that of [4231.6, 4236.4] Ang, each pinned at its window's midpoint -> -1.3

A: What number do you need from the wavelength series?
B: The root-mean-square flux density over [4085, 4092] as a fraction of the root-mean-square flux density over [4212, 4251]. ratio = 0.99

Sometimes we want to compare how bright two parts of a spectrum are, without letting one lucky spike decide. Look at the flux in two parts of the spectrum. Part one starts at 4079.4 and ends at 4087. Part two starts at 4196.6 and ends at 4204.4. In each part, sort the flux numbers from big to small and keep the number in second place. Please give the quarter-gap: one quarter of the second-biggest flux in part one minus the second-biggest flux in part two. 0.055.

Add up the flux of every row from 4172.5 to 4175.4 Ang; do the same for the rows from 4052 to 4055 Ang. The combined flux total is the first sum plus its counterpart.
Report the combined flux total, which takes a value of 20.8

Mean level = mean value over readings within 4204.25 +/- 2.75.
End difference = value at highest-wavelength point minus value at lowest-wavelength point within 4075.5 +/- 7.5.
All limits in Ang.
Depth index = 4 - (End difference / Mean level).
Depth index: 3.89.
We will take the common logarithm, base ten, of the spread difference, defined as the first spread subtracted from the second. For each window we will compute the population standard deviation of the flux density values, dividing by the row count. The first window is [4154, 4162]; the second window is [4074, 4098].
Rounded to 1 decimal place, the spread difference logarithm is -1.0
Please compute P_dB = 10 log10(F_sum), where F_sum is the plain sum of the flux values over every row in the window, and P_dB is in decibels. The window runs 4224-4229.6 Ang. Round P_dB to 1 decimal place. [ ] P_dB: 12.8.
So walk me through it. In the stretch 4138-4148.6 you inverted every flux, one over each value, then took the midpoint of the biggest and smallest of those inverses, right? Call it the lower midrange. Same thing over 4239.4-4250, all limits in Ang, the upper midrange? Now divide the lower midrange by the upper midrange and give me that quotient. 1.17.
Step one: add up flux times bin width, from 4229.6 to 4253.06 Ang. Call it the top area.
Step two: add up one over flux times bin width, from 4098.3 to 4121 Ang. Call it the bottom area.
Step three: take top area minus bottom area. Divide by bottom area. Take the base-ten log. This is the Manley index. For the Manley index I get 1.1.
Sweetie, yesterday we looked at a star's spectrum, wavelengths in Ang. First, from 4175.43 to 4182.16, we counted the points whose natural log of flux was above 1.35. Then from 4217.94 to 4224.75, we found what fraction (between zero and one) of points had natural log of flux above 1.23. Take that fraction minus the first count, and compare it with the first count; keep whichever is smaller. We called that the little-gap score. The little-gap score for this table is -0.1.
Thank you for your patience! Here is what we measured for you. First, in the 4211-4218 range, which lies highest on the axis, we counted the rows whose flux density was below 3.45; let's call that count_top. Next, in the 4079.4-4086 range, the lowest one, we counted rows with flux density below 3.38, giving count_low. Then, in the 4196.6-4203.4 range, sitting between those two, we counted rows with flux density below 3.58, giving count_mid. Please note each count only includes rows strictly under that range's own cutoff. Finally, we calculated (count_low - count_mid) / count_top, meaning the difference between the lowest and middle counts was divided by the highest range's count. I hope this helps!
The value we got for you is -1.3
